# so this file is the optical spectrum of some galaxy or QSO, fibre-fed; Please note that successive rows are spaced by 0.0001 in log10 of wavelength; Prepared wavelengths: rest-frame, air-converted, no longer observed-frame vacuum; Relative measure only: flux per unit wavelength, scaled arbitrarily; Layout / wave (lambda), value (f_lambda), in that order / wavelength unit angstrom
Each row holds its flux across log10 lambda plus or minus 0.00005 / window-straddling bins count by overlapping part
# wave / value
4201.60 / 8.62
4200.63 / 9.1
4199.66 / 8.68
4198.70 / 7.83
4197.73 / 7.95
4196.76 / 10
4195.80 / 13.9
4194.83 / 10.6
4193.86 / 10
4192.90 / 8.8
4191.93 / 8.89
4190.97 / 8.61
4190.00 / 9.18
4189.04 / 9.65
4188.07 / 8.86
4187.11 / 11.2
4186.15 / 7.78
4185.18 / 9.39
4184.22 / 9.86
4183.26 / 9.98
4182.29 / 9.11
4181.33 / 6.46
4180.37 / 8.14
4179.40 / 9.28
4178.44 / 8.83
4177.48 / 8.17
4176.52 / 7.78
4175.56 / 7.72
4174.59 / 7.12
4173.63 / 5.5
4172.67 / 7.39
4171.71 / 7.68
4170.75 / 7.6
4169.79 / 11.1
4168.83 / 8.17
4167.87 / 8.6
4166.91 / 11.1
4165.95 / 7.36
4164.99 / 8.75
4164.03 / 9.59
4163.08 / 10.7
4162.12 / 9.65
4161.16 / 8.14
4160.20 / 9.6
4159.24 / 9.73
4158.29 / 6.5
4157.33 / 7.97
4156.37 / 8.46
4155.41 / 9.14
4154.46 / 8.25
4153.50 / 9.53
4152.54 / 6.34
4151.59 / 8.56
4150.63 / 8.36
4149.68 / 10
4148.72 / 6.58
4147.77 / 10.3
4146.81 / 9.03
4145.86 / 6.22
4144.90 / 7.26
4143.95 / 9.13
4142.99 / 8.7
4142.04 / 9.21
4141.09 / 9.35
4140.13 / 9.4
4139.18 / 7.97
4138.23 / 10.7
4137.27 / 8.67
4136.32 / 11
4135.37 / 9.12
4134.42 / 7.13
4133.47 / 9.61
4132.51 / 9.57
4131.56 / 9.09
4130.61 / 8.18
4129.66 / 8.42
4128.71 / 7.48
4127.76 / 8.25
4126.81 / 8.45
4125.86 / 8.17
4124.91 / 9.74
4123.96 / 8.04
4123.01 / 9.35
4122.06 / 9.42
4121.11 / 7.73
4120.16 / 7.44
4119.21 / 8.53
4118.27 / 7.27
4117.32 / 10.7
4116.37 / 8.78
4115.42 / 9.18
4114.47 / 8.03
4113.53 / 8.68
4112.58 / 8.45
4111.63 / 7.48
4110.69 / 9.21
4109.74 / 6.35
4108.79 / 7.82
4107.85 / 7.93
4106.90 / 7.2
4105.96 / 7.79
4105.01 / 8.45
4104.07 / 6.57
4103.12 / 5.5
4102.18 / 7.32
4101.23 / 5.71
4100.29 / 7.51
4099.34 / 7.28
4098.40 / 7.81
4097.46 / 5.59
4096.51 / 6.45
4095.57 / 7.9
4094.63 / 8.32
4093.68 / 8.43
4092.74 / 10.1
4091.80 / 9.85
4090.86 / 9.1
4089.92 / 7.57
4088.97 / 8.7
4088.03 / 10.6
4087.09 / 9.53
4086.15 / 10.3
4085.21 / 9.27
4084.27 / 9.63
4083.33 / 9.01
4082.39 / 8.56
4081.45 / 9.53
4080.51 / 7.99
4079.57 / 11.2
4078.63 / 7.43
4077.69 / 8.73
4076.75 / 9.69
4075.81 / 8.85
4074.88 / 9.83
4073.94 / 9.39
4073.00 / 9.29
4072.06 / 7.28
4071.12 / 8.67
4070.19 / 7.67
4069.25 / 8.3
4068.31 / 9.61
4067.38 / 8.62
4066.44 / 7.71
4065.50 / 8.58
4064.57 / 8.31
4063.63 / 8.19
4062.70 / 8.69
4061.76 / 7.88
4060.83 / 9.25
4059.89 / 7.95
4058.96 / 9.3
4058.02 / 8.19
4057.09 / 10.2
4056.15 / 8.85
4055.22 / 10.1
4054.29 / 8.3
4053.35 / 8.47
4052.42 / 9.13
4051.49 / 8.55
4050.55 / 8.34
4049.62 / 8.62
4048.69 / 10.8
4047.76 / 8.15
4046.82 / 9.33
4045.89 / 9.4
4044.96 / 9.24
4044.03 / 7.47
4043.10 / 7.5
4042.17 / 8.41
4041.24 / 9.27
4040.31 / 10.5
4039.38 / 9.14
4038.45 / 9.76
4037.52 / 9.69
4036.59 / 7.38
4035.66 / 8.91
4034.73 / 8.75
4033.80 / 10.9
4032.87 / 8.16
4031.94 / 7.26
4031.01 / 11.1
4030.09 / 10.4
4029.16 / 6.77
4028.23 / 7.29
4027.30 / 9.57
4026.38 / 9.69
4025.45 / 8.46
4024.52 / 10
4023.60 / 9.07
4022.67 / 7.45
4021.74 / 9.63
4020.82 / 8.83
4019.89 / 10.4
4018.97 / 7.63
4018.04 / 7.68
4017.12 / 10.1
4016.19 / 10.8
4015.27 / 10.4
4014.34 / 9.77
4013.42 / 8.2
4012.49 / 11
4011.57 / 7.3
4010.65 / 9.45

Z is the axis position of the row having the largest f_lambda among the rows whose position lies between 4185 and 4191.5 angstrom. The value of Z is 4187.11 angstrom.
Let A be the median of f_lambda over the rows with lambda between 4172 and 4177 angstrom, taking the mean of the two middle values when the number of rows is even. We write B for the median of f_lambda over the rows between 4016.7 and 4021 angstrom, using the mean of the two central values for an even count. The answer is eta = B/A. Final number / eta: 1.19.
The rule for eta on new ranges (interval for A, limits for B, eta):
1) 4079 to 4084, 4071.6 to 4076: 1.03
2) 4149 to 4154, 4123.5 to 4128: 0.96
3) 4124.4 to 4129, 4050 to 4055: 1.03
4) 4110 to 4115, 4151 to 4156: 1.01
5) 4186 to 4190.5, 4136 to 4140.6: 1.02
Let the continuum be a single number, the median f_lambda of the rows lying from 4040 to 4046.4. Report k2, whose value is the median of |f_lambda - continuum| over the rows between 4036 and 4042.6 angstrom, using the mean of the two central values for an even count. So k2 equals 0.52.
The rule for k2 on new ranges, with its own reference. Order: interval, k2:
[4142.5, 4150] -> 0.91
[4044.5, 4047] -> 0.09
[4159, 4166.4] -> 0.49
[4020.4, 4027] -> 0.45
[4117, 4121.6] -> 1.51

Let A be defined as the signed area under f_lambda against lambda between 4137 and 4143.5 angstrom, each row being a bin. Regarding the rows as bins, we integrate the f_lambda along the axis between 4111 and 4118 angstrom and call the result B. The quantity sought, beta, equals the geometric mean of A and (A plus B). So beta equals 85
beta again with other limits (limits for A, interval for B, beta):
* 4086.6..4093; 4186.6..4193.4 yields 86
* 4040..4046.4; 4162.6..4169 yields 81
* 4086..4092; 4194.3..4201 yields 82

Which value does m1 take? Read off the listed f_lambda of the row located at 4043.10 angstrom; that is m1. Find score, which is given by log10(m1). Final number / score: 0.88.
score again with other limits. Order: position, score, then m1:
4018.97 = 0.88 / 7.63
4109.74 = 0.80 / 6.35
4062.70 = 0.94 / 8.69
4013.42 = 0.91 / 8.2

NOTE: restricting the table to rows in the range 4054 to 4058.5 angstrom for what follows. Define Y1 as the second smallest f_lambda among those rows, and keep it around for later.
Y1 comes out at 8.3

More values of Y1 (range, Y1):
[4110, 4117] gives 8.03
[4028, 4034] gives 7.26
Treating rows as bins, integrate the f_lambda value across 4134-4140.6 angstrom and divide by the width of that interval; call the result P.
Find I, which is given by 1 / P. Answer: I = 0.109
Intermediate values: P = 9.2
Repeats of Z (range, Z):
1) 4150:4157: 4153.50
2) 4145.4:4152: 4147.77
